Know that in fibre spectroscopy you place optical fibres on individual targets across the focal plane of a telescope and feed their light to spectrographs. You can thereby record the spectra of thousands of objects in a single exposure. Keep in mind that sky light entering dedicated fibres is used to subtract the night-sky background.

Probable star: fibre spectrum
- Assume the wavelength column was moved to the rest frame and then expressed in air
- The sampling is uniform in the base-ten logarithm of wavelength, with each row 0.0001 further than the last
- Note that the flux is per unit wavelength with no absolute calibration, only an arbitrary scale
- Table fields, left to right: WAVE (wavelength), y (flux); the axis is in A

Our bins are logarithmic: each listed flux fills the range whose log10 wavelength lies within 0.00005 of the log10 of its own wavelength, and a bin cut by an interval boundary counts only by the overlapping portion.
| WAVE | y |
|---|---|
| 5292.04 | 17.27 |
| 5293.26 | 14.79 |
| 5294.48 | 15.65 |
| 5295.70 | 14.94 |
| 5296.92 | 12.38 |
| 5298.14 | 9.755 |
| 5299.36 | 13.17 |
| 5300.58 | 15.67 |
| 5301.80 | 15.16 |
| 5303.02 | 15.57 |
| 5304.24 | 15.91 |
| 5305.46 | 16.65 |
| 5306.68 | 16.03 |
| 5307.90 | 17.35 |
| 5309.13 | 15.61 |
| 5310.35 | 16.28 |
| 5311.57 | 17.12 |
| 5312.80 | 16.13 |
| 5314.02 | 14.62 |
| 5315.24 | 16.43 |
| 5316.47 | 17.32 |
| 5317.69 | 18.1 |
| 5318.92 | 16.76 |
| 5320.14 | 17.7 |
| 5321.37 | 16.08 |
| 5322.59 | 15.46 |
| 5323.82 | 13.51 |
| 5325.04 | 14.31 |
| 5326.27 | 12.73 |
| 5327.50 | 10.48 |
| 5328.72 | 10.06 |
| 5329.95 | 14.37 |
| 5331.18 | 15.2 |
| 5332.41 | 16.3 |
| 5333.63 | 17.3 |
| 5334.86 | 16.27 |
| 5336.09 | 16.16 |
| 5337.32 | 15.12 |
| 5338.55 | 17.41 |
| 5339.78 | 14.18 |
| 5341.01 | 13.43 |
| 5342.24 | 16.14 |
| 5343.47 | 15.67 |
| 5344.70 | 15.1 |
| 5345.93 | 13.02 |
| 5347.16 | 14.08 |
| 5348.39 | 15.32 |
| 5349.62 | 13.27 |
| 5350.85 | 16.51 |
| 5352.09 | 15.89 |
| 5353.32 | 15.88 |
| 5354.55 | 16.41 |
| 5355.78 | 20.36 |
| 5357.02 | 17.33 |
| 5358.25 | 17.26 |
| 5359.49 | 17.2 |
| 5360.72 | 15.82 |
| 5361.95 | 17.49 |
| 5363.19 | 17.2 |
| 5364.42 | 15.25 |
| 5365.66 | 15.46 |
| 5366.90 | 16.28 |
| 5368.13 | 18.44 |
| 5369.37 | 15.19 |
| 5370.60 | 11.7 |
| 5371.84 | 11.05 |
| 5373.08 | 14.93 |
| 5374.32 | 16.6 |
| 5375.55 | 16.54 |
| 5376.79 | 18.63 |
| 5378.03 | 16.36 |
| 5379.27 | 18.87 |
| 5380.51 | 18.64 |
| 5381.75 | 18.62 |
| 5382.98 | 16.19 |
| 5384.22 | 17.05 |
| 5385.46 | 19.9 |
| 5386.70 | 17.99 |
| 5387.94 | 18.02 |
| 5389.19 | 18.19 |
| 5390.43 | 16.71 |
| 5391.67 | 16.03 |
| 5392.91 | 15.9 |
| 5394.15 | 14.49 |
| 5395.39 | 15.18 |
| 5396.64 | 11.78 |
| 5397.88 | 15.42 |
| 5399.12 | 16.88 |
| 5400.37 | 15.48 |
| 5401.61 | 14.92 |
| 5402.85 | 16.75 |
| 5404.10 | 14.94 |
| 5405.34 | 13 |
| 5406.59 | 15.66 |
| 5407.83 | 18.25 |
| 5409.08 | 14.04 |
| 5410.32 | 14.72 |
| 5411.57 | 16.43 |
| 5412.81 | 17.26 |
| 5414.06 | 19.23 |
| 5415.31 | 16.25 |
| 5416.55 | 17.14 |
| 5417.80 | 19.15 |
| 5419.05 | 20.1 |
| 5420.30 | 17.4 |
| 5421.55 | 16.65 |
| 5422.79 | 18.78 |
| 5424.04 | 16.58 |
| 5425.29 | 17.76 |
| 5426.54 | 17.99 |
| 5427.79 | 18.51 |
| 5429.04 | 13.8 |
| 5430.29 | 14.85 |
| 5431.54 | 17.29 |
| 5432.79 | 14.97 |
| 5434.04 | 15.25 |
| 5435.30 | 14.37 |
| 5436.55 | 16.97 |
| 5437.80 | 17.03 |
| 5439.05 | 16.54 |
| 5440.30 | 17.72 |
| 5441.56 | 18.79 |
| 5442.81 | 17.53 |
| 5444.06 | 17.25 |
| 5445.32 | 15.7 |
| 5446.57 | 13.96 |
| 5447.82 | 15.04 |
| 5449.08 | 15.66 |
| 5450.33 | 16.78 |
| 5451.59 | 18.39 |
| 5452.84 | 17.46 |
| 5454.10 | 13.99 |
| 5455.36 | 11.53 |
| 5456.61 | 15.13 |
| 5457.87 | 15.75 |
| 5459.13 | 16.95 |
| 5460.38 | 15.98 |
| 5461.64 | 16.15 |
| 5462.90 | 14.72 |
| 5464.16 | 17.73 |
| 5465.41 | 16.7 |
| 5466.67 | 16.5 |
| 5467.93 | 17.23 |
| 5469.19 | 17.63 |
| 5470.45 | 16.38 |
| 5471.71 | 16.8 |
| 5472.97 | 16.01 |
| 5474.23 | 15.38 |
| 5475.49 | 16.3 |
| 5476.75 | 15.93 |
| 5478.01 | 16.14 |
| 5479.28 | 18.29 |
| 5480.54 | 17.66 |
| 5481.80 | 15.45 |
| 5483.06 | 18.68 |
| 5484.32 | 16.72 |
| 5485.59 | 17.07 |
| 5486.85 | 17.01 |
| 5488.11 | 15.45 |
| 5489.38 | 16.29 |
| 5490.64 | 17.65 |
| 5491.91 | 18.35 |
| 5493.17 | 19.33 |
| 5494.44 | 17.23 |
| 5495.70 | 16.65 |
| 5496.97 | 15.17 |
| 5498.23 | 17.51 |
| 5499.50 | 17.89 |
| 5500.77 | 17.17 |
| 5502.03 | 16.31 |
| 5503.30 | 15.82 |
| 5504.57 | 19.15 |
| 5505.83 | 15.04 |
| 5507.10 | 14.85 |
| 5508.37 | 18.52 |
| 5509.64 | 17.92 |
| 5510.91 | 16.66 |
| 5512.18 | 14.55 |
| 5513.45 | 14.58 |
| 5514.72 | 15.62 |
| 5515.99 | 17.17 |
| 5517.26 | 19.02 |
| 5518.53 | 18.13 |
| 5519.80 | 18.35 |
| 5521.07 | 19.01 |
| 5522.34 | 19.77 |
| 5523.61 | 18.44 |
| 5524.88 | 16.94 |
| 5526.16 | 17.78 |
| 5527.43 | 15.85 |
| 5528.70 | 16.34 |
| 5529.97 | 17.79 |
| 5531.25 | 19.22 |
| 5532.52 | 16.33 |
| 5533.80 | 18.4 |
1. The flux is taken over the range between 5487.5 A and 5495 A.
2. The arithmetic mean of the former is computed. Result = 17.4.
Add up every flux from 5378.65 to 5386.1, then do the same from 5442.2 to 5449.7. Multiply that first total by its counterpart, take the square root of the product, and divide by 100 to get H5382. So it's 1.020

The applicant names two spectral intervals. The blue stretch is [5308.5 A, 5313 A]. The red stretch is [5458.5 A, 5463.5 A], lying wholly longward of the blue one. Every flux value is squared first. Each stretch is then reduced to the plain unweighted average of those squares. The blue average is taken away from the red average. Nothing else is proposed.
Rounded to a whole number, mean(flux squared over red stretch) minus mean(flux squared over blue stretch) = -10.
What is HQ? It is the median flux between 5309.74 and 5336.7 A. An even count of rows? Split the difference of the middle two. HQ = 16.1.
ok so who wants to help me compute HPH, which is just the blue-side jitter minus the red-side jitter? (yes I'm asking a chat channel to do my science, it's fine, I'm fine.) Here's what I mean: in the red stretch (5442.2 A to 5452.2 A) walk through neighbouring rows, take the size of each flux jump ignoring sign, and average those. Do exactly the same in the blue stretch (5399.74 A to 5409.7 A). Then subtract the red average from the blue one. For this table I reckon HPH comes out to 1.1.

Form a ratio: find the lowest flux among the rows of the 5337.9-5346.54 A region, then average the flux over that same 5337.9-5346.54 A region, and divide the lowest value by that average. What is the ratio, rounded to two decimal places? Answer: 0.87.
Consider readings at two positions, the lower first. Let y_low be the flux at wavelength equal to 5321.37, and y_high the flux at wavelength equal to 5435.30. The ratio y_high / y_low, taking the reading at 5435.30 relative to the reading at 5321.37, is 0.89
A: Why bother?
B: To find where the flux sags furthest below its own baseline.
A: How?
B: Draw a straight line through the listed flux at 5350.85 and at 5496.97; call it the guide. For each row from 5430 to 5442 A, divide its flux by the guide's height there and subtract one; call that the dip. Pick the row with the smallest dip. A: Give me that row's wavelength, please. 5435.30 A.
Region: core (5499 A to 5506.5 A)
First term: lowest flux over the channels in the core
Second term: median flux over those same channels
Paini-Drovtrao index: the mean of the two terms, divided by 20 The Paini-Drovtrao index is 0.79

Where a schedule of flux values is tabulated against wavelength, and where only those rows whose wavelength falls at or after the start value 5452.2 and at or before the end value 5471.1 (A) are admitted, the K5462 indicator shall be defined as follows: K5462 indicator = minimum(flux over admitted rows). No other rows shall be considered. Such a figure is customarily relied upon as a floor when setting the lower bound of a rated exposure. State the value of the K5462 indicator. 11.53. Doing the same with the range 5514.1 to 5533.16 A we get 15.62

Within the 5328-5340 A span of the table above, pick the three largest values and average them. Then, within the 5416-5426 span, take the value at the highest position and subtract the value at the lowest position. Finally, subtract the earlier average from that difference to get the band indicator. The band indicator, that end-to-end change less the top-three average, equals -16.4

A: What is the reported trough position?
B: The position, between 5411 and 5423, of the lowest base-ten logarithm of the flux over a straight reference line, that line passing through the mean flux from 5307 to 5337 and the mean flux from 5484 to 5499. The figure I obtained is 5415.31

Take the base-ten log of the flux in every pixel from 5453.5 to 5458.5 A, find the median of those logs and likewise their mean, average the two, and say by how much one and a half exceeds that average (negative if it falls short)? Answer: 0.35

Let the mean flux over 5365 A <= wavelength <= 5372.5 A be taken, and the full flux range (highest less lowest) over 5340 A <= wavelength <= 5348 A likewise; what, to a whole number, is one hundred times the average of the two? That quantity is 890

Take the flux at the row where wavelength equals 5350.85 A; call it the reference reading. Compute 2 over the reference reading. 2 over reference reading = 0.121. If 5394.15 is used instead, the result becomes 0.138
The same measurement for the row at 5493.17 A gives 0.103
